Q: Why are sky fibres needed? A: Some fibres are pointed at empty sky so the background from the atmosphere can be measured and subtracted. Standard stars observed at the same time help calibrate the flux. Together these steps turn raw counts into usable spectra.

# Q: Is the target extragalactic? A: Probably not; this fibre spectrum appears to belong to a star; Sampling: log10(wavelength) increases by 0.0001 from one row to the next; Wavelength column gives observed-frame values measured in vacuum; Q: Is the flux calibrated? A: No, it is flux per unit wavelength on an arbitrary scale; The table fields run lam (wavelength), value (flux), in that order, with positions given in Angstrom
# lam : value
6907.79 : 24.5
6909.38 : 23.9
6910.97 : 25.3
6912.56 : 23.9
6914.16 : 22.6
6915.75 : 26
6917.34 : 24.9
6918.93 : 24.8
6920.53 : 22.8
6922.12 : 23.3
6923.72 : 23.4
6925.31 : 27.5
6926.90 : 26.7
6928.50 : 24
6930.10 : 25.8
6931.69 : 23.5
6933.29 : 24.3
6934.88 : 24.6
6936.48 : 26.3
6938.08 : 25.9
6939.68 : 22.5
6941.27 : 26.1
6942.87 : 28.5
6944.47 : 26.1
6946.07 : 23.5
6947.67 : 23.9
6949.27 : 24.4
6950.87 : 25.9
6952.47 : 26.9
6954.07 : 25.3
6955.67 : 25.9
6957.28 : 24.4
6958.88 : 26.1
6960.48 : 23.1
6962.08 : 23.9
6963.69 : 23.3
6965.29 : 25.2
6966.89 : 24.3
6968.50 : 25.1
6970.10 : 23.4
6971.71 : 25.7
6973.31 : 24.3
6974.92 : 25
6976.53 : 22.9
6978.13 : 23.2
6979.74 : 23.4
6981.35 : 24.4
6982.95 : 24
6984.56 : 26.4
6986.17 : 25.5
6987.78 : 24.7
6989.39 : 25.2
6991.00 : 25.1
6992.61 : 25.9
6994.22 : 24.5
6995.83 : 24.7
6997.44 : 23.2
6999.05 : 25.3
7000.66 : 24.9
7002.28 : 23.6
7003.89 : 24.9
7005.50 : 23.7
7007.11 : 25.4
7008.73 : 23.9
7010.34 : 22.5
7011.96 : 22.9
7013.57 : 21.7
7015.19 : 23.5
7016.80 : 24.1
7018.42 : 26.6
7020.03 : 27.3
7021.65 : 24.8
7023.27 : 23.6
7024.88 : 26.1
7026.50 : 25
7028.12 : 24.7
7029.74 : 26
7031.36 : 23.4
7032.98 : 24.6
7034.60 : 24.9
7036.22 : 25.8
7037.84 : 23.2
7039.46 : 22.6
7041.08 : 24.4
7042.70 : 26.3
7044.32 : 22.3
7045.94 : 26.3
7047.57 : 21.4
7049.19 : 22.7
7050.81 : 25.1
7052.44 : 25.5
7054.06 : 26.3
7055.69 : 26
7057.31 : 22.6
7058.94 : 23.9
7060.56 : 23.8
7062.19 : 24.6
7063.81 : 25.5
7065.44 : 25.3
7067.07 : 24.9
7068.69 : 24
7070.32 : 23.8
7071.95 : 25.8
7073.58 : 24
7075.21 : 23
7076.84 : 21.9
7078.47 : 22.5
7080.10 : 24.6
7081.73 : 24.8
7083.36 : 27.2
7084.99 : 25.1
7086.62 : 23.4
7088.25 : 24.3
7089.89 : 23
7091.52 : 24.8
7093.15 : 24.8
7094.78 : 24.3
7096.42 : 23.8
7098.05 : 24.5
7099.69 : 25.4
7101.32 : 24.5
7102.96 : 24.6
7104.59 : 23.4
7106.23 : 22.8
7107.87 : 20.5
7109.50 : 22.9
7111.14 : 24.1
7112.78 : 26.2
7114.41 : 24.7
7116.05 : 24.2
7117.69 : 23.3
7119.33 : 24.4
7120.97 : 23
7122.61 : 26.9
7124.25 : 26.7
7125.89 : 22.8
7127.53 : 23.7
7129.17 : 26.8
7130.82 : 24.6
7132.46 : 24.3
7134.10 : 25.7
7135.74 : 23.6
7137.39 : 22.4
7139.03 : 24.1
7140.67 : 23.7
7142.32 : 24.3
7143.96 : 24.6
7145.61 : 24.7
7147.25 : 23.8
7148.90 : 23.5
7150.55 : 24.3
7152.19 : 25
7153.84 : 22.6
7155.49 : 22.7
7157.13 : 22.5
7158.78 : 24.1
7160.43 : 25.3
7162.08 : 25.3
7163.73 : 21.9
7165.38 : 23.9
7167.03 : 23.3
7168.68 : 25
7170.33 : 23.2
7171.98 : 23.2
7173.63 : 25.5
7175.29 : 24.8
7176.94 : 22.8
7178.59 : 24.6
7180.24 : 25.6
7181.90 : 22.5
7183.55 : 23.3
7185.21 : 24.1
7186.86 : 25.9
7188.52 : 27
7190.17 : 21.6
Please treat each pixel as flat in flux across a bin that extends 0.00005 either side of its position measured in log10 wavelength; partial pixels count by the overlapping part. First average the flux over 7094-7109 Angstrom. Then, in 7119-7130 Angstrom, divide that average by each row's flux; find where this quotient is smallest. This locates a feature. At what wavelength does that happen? 7122.61 Angstrom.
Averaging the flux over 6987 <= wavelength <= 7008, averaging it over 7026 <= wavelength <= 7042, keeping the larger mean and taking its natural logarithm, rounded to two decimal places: 3.21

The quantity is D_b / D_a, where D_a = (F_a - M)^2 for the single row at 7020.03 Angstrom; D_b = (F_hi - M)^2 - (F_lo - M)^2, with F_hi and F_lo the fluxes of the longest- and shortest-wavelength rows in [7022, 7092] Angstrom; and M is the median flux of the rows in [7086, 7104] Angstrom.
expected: 0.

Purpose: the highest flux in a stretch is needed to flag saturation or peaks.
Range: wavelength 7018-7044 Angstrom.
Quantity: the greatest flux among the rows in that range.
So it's 27.3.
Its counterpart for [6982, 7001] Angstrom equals 26.4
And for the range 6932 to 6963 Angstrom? 28.5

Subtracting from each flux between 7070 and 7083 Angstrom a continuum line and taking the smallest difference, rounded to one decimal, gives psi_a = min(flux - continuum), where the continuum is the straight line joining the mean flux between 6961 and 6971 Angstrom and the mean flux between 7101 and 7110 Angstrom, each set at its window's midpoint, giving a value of -1.4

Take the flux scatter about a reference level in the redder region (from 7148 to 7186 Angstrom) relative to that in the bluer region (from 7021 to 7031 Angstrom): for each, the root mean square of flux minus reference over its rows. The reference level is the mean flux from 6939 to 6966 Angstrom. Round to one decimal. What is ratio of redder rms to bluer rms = 1.9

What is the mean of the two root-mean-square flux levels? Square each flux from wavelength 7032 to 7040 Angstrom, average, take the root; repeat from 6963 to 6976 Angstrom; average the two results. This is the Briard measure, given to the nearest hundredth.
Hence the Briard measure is 24.40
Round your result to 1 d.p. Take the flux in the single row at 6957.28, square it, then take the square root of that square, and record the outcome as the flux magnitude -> 24.4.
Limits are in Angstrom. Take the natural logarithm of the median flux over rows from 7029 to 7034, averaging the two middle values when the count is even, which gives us 3.20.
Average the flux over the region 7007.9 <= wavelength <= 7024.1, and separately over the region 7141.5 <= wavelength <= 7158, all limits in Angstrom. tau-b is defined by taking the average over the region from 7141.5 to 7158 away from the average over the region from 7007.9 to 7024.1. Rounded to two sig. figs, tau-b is 0.29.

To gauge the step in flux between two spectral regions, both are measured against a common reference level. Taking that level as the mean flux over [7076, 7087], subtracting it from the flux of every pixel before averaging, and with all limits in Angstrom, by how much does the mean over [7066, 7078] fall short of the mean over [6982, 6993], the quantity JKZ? 1.3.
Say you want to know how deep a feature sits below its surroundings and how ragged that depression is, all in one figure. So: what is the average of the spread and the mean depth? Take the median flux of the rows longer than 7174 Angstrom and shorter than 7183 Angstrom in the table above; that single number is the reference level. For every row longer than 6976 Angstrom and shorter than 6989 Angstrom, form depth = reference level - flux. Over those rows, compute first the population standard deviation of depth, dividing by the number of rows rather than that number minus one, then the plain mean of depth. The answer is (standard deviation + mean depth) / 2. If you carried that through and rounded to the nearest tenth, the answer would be 0.7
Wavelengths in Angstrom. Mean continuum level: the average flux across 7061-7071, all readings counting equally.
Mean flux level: 24.7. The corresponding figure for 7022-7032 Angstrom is 24.8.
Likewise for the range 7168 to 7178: 24.1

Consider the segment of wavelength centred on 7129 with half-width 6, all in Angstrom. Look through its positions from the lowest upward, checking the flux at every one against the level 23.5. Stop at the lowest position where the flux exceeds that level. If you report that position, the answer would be 7124.25 Angstrom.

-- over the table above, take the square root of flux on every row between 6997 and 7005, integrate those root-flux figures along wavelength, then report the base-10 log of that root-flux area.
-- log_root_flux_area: 1.60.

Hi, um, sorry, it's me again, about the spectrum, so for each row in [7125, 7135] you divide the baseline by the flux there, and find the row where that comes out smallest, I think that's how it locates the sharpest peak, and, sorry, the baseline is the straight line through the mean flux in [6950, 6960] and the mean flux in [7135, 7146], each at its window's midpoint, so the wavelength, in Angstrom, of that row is 7129.17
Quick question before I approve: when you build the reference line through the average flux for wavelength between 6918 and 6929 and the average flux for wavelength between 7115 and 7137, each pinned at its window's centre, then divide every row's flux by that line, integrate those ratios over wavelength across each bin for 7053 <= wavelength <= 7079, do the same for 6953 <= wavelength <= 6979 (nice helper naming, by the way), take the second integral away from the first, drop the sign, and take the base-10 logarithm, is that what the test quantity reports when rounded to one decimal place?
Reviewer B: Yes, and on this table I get -0.8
